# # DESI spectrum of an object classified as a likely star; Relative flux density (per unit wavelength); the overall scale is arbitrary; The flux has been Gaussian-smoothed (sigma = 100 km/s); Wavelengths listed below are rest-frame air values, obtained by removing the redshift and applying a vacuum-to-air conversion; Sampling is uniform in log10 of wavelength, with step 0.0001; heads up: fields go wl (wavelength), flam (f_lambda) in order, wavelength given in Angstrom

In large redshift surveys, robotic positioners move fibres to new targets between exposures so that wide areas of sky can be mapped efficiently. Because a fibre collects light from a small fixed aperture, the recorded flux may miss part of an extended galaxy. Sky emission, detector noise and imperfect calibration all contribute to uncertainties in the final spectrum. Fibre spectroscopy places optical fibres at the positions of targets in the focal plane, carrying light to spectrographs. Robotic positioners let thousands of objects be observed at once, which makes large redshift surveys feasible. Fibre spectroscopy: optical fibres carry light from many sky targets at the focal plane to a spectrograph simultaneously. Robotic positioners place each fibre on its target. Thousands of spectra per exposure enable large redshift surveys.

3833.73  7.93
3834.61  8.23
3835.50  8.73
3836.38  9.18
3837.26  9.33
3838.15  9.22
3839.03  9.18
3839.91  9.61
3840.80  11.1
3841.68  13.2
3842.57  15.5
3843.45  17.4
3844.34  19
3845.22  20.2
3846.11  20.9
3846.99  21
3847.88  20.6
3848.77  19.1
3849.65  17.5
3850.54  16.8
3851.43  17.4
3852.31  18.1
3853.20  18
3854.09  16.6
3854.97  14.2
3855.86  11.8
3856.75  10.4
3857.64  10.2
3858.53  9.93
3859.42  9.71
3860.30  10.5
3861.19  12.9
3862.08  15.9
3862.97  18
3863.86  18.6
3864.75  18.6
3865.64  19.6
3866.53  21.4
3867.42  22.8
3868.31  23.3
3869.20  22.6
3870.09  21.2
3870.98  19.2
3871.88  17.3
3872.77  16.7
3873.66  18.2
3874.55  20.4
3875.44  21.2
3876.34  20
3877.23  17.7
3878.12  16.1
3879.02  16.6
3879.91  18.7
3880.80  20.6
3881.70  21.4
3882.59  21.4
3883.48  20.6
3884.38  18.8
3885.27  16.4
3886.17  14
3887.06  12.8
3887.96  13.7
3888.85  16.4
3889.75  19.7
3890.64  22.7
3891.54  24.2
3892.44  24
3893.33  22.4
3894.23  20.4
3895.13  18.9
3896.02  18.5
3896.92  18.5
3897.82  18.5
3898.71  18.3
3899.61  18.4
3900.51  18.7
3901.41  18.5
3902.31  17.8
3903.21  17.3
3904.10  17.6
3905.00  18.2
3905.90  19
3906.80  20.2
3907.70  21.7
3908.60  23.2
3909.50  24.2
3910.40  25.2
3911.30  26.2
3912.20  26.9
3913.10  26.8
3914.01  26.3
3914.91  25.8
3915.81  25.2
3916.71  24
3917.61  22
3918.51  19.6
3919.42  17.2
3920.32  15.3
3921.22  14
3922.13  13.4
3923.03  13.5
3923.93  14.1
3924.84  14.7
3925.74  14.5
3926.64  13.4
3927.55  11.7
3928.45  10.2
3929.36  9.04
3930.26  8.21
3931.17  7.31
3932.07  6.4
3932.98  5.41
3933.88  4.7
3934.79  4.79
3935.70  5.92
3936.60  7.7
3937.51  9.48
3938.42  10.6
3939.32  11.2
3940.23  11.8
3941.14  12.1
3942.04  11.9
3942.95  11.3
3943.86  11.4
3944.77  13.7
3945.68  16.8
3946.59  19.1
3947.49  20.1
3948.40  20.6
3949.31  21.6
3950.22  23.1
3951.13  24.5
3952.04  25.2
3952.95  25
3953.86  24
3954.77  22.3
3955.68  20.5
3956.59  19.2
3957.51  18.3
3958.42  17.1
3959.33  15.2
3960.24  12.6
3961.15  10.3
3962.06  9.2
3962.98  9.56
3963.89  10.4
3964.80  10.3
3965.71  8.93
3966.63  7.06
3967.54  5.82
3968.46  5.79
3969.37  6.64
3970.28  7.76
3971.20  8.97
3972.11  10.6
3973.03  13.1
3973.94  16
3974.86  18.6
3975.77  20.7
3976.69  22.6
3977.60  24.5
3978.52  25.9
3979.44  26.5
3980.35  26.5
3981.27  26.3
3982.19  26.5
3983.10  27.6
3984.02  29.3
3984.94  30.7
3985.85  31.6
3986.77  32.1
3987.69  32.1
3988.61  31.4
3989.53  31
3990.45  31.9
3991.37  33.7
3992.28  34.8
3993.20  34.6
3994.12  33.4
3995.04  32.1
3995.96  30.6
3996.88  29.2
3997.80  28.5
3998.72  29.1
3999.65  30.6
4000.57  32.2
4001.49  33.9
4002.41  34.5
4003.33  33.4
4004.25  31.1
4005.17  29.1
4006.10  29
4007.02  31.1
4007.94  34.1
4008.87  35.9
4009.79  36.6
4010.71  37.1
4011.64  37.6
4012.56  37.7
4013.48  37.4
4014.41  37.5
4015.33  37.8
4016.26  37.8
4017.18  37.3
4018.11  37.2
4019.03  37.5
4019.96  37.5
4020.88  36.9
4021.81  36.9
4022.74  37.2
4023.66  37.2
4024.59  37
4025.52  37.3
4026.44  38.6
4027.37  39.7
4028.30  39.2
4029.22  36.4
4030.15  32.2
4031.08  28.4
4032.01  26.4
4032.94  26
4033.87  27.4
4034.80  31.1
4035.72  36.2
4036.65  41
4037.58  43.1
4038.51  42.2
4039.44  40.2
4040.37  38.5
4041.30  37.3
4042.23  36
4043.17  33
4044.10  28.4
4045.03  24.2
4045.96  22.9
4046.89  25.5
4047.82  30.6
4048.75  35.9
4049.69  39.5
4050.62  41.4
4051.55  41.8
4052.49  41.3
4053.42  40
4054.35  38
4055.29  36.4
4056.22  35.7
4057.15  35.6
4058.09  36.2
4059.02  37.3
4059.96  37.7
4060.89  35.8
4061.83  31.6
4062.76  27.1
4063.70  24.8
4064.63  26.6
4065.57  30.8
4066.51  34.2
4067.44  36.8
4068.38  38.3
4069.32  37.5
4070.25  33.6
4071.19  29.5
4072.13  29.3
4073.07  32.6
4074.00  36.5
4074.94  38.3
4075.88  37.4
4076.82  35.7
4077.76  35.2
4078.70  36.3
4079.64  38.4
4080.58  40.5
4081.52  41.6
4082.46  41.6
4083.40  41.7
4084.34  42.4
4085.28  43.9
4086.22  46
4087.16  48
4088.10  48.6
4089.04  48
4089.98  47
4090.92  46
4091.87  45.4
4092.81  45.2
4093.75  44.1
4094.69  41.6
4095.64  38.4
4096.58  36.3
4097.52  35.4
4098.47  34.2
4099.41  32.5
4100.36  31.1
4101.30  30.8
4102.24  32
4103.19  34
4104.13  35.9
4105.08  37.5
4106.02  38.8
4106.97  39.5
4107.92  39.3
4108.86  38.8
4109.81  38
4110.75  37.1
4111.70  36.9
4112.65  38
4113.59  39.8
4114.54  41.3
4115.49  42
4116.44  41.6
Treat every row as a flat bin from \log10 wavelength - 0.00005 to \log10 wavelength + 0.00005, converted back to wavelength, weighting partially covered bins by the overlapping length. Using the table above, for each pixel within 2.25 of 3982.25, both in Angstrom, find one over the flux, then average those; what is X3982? 0.037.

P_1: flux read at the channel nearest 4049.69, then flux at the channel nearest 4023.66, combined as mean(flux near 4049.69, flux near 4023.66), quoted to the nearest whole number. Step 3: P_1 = 38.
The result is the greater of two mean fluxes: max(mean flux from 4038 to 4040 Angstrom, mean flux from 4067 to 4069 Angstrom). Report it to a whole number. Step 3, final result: 41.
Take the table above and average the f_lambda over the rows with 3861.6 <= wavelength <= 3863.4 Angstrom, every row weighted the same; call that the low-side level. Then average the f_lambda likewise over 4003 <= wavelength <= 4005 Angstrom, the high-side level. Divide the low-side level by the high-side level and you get 0.53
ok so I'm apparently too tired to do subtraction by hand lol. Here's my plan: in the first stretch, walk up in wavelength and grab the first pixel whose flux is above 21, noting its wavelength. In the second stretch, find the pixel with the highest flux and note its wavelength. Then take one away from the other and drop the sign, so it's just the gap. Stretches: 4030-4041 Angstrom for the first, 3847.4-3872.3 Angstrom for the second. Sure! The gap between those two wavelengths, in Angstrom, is 161.8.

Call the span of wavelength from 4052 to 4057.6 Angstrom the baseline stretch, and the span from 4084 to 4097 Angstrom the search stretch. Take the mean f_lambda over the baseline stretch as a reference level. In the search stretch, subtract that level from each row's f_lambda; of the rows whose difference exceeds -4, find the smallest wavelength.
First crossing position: 4084.34 Angstrom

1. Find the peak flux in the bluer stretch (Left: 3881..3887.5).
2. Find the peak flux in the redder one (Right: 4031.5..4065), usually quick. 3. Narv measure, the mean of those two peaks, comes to 32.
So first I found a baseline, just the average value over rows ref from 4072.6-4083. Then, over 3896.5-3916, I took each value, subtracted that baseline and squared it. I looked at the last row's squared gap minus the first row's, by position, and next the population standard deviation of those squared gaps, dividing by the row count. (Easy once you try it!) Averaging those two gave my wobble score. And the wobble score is -50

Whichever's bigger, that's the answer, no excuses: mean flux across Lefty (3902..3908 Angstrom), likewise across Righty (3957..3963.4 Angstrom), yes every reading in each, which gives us 18.8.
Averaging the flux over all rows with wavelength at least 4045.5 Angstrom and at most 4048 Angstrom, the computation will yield 26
